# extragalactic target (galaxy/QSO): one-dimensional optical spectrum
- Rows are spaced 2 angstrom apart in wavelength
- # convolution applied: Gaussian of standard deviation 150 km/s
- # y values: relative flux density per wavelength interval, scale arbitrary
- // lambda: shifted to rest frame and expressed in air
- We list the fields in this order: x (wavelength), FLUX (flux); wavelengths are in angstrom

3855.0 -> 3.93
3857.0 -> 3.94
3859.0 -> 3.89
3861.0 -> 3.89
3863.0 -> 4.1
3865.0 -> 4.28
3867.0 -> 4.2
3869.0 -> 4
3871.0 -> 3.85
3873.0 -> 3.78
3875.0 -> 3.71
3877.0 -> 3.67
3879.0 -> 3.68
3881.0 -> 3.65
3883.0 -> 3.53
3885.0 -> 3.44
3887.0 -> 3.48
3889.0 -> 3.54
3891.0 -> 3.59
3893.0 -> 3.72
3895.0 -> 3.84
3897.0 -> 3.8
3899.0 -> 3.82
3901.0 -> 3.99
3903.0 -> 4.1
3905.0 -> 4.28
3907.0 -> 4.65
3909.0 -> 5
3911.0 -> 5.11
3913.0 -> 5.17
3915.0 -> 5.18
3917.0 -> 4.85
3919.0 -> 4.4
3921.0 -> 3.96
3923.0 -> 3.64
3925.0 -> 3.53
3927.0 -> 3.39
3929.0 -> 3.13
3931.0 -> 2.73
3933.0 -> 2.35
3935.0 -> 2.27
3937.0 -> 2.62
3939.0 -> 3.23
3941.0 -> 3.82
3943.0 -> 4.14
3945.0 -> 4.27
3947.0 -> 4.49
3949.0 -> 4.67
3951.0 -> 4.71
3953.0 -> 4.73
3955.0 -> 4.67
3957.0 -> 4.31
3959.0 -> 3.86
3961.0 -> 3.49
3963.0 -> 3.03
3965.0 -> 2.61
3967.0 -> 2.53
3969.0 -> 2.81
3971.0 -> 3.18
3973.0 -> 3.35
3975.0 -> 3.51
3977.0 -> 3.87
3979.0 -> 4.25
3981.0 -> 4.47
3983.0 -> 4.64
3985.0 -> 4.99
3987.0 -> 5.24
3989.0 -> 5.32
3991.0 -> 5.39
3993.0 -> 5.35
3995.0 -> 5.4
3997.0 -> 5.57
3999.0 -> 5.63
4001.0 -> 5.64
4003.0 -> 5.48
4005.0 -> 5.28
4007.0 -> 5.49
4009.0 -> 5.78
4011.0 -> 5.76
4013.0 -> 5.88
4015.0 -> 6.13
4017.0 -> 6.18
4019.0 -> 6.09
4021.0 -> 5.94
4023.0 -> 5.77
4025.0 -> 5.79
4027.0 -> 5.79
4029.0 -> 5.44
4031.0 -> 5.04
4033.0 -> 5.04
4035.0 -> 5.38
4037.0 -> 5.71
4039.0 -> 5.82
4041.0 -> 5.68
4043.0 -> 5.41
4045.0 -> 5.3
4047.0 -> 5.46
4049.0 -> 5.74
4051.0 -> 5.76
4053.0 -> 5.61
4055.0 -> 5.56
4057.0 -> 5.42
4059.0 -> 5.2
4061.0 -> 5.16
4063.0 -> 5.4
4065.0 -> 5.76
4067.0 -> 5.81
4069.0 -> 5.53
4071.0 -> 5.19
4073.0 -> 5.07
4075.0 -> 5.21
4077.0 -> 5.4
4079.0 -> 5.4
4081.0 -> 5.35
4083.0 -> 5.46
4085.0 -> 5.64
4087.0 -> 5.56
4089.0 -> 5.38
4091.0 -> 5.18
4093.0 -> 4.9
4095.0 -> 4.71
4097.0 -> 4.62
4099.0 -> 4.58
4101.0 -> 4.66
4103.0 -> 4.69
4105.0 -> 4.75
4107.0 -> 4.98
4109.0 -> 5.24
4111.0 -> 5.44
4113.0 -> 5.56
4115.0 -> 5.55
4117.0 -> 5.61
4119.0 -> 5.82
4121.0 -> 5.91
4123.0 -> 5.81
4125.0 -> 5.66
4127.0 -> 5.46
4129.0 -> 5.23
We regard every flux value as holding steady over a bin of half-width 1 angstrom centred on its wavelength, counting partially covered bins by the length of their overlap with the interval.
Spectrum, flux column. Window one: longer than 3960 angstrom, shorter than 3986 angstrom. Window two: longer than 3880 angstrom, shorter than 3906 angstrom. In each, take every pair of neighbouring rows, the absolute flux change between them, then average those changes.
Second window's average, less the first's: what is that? -0.19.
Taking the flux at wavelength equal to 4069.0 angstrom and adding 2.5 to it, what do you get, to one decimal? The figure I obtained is 8.0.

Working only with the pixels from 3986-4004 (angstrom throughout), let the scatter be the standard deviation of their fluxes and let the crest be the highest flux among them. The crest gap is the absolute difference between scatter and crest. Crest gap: 5.5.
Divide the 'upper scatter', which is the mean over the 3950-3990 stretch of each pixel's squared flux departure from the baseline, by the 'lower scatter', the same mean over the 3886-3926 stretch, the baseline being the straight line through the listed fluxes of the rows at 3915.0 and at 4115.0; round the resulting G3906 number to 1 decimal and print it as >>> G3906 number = 1.9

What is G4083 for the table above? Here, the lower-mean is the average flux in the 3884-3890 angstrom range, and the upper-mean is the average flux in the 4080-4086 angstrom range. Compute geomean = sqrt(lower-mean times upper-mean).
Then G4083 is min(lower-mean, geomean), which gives 3.5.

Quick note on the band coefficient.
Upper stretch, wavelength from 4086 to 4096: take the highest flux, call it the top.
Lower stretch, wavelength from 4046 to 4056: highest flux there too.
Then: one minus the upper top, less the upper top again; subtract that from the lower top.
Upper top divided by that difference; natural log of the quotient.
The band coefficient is -1.05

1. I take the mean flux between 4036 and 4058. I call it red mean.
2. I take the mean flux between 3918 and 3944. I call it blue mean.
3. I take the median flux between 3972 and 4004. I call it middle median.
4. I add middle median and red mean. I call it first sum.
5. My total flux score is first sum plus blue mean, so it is 14.2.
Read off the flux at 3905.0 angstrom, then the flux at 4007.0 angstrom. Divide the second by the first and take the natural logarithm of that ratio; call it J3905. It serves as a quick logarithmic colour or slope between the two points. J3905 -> 0.25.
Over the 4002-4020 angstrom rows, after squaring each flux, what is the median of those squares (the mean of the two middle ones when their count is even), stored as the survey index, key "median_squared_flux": 33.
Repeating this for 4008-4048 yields 33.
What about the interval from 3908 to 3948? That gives 15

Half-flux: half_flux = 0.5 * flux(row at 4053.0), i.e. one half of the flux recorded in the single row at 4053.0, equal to 2.8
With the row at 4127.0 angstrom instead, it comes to 2.7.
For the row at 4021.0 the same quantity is 3.0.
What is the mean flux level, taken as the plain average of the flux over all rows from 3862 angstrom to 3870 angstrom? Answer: 4.1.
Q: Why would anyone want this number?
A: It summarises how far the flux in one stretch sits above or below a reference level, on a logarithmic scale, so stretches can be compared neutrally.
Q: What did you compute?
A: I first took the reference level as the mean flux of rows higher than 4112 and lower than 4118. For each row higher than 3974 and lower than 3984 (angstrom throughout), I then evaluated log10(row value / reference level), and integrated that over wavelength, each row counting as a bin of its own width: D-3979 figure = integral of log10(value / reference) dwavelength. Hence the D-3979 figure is -1.3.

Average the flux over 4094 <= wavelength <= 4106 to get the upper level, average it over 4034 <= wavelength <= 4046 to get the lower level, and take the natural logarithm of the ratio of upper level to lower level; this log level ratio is -0.17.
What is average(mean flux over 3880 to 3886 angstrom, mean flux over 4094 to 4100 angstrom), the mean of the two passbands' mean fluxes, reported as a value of 4.1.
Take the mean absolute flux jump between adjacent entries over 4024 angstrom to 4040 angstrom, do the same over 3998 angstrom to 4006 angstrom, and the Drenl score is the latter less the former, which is -0.10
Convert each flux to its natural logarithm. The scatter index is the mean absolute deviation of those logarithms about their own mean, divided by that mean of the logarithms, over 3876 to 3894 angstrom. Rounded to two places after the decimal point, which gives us 0.02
